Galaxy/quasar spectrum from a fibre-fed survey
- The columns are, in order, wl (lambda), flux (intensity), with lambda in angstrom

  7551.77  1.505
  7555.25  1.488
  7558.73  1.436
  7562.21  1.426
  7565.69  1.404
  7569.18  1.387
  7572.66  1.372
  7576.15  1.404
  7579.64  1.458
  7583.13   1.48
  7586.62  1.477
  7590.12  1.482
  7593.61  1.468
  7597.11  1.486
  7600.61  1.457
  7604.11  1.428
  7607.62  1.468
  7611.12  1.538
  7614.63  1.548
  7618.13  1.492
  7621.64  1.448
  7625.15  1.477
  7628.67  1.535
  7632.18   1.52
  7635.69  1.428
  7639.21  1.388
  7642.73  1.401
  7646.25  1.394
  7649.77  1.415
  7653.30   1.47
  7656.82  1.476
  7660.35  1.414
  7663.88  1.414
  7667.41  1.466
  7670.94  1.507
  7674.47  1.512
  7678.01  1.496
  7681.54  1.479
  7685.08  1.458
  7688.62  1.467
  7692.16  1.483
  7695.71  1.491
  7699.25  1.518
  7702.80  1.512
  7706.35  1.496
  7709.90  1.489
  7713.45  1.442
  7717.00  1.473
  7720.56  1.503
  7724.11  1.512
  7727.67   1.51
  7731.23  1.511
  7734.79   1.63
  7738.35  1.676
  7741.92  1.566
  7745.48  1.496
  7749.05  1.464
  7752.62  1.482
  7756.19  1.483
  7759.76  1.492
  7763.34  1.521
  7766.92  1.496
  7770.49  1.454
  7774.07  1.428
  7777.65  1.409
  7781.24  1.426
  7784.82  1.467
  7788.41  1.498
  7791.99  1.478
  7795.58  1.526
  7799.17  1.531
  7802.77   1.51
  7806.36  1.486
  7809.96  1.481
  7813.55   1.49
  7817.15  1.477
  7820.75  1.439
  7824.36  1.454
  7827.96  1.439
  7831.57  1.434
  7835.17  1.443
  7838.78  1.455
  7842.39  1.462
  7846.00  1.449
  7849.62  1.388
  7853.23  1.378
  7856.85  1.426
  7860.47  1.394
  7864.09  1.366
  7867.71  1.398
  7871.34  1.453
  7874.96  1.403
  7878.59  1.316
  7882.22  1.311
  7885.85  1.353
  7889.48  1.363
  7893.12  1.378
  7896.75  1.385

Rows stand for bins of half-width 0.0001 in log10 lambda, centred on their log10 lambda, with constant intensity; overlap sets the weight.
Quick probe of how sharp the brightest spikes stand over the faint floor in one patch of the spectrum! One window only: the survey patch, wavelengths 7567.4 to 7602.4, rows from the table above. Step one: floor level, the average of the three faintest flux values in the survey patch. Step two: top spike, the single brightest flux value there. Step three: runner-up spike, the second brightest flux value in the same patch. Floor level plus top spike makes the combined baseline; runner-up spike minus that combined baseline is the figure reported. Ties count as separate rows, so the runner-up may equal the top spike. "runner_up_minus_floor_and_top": -1.39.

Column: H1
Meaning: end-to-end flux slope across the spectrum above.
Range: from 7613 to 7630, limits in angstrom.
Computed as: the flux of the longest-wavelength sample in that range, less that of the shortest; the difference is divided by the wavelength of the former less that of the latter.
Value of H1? -0.001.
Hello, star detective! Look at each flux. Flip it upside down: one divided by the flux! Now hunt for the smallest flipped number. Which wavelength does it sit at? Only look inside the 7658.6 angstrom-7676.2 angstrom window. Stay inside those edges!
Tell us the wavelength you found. 7674.47 angstrom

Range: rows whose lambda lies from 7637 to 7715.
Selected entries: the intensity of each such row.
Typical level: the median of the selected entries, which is 1.47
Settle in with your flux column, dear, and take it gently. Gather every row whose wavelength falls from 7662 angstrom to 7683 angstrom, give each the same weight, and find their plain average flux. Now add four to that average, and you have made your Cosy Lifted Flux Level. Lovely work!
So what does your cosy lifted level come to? 5.48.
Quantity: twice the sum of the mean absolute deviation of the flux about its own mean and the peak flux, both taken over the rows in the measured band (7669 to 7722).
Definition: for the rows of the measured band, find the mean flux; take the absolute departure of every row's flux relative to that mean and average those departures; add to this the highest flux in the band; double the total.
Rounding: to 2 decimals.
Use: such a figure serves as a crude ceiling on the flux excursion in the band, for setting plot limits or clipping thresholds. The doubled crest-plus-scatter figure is 3.07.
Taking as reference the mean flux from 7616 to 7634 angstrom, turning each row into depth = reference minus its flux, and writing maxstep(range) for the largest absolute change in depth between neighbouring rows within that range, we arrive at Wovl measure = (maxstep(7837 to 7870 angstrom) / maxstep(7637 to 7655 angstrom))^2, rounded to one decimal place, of 1.2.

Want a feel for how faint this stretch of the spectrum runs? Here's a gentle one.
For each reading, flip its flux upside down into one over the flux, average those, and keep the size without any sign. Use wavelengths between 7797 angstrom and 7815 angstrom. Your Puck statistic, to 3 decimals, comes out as 0.667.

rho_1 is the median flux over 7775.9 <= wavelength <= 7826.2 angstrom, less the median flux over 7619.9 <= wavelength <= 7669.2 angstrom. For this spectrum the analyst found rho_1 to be 0.04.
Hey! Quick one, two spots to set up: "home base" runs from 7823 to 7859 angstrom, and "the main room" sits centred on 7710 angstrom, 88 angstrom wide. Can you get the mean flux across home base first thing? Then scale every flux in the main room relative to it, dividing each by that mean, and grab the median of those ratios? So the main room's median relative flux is 1.04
